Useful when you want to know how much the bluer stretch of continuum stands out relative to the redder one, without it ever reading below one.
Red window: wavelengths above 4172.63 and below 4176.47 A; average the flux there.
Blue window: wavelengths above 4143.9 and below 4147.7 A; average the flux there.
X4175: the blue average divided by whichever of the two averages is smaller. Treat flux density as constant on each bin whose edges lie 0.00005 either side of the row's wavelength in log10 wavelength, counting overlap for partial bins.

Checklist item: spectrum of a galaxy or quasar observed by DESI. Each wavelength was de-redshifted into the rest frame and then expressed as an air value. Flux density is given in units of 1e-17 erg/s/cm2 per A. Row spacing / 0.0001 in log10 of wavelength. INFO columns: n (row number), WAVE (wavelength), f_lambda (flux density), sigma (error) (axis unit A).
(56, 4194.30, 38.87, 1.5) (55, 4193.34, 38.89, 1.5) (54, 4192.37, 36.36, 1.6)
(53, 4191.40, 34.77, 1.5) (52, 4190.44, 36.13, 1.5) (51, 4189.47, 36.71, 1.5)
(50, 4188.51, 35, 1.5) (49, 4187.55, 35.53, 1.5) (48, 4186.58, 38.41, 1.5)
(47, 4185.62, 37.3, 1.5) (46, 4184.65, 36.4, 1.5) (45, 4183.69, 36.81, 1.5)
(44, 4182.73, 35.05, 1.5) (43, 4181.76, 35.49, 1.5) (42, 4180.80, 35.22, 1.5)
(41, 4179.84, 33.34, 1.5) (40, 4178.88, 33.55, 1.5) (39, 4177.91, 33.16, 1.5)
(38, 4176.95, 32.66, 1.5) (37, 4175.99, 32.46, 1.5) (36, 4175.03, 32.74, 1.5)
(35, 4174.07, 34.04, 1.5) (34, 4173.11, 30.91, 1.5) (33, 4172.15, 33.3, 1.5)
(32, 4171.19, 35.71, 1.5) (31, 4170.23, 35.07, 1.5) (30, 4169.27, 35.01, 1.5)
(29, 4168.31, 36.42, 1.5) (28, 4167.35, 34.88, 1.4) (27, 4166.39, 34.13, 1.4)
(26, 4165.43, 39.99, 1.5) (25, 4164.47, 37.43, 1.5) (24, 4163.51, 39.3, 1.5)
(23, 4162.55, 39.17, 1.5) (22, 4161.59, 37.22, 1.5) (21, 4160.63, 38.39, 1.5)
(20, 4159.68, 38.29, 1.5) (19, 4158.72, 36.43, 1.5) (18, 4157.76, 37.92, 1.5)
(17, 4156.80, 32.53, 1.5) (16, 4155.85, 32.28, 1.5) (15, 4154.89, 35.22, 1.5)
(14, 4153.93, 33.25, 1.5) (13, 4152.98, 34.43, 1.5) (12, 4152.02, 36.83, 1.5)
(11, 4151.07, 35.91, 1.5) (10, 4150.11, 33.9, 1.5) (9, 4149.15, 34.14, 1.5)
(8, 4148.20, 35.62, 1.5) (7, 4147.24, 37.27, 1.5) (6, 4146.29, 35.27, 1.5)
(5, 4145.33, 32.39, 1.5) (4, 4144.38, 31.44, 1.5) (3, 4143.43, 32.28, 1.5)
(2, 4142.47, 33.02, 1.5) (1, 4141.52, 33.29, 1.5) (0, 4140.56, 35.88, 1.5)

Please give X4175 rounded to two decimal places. 1.05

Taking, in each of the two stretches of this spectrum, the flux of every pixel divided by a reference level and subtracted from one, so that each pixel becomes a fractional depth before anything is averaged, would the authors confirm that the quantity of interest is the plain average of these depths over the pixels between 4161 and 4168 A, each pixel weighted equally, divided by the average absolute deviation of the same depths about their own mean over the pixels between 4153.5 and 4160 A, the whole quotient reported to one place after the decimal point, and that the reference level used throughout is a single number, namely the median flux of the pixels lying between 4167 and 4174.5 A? -1.2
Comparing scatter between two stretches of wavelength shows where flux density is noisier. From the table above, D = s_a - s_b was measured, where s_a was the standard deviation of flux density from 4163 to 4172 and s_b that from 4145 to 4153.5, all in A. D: 0.5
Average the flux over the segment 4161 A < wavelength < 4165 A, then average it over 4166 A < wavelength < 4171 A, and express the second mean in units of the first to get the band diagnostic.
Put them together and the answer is 0.92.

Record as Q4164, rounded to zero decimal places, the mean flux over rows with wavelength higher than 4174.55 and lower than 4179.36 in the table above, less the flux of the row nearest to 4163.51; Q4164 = -6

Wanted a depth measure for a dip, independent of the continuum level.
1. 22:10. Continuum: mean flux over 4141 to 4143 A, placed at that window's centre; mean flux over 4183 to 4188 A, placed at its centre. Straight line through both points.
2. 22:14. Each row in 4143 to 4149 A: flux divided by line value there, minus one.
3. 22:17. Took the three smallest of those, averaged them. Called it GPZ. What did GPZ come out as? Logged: -0.04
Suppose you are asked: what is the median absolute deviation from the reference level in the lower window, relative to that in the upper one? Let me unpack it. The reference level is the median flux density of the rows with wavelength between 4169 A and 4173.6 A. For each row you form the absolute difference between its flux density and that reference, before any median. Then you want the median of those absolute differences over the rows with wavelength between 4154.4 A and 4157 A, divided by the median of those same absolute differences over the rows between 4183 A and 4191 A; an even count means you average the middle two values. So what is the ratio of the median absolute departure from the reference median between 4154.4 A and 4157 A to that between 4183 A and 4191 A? 1.6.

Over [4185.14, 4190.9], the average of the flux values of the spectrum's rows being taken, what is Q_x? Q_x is 36.5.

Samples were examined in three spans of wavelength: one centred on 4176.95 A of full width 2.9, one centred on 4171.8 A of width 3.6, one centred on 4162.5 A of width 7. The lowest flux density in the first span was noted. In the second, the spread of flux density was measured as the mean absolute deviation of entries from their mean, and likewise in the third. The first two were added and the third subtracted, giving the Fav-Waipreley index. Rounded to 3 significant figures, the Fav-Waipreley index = 33.3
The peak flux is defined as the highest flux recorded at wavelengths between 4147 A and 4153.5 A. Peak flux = 37.27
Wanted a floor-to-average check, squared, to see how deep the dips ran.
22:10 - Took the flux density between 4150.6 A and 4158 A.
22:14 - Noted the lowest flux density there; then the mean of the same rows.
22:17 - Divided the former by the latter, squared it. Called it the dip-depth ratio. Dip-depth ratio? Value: 0.86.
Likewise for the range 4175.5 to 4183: 0.92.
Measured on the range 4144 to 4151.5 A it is 0.83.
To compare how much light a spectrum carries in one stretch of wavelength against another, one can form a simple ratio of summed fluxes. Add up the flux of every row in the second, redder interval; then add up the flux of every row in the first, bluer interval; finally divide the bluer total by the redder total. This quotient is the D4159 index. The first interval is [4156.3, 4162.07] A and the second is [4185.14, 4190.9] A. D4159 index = 1.01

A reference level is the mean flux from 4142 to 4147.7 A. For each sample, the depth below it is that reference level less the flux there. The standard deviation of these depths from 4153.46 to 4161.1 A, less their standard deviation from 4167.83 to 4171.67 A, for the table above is 1.9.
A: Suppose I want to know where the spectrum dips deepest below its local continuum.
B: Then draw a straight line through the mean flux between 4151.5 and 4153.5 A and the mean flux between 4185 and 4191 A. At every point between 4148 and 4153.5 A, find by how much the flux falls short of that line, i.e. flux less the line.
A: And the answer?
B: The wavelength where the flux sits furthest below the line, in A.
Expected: 4150.11 A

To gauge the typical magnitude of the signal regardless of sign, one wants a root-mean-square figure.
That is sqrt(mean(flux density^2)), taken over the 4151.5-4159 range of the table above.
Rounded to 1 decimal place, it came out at 34.9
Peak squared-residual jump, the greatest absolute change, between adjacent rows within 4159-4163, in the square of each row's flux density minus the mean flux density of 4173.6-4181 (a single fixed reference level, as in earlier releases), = 19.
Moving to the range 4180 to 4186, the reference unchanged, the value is 9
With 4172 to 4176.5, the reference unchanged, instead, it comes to 6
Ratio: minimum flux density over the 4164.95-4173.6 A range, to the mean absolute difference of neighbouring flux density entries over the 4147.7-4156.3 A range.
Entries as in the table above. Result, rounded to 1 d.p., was 18.8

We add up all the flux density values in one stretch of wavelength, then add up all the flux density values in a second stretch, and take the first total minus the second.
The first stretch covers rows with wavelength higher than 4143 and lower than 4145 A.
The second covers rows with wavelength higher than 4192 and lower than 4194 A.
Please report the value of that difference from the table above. -12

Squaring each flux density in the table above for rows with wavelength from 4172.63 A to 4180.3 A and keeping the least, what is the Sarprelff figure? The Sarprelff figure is 955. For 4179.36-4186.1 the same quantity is 1112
